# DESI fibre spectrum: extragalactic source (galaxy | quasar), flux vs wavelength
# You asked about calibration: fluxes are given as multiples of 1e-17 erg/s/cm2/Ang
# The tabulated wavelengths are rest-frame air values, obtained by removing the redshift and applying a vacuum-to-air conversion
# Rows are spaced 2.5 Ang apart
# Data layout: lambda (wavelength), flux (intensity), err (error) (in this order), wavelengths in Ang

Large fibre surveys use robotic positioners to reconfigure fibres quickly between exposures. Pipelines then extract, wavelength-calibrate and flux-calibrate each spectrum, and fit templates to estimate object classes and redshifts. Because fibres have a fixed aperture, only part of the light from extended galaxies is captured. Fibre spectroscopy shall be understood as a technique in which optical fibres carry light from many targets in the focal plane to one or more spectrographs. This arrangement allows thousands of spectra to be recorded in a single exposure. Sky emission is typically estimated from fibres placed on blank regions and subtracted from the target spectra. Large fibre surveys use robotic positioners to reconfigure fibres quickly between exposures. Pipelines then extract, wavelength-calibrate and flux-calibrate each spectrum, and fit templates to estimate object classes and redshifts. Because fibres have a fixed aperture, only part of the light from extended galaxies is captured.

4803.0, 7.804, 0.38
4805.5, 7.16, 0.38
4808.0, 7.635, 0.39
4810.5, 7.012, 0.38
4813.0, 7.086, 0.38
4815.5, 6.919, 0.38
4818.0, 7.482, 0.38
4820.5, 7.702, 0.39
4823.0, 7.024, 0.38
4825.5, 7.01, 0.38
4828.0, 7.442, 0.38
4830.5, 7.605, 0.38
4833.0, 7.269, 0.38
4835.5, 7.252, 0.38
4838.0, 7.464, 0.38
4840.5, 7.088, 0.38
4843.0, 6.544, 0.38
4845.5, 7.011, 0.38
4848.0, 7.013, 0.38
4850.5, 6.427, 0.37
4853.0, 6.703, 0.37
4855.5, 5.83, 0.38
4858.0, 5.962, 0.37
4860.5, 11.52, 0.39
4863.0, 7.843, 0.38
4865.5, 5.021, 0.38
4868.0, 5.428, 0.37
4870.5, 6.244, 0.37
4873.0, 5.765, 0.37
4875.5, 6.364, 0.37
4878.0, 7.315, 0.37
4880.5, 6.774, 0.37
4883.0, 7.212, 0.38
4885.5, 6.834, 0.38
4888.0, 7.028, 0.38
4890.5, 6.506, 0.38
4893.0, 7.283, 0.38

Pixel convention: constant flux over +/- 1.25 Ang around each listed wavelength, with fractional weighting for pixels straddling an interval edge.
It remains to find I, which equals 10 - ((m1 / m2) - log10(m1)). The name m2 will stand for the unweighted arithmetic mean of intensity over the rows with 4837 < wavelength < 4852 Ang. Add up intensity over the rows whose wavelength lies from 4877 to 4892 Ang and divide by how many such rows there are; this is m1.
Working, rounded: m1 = 6.94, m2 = 6.92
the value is 9.84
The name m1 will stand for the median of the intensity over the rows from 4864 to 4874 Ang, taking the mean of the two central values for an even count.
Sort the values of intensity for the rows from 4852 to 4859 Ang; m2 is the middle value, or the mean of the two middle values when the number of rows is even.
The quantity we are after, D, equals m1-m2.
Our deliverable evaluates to -0.4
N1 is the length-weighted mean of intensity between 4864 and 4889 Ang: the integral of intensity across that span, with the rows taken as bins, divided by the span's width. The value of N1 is 6.4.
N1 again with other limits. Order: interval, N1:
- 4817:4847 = 7.2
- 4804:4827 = 7.2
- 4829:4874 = 6.9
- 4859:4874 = 7.0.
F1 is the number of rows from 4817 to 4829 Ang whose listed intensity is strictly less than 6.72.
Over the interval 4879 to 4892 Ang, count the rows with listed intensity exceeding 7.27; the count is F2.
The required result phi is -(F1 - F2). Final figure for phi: 0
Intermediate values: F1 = 0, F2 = 0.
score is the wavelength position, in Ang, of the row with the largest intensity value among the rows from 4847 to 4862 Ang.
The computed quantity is 4860.5 Ang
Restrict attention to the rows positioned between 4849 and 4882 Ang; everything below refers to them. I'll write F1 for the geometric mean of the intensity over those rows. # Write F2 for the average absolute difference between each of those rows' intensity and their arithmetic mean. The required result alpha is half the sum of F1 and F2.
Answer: 3.79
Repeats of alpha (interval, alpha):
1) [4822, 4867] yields 3.88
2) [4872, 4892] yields 3.55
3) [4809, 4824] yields 3.73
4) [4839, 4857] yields 3.49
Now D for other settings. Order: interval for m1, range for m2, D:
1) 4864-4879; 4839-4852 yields -1.0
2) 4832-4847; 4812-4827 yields 0.1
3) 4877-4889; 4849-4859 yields 0.8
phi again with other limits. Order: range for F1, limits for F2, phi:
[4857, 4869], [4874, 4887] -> -2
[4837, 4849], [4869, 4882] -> 0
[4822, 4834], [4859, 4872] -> 2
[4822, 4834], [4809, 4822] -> 2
